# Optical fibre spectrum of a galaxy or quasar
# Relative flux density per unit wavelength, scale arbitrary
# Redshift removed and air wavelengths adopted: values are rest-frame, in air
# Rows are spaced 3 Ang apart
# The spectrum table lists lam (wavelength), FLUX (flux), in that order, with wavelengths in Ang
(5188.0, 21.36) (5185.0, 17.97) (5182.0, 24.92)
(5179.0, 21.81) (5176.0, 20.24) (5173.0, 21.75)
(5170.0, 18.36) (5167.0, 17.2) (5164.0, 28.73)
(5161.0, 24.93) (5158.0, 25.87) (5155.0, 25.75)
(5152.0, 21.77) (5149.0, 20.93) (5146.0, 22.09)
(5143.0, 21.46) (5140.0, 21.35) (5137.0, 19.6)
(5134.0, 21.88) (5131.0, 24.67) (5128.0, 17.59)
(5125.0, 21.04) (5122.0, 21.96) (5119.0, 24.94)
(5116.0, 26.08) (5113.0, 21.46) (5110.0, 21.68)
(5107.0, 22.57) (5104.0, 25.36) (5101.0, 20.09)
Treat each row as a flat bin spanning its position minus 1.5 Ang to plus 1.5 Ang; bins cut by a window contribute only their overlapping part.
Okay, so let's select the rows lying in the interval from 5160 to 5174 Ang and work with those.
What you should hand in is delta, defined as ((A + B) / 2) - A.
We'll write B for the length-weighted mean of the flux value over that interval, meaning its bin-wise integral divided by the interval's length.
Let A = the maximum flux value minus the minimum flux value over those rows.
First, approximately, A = 11.5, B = 22.1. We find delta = 5.29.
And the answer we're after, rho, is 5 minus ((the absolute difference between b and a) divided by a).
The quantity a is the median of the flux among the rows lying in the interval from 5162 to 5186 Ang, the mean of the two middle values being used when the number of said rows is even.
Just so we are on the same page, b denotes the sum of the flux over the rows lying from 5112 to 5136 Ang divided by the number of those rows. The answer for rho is 4.931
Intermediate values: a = 21.0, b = 22.5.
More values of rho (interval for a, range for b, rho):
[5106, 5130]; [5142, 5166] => 4.903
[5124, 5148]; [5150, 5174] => 4.923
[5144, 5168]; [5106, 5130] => 4.943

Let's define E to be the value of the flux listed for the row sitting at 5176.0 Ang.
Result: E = 20.24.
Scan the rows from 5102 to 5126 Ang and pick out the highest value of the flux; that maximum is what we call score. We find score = 26.08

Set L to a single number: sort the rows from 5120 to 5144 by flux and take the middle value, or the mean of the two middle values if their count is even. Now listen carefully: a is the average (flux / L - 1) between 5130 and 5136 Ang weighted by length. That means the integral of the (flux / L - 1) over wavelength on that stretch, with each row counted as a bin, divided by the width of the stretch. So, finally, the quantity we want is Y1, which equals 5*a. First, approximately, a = 0.07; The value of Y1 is 0.3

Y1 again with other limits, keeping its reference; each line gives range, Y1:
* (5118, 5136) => 0.1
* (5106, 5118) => 0.4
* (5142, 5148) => 0.1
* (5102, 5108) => 0.5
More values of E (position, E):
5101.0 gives 20.09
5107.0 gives 22.57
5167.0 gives 17.2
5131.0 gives 24.67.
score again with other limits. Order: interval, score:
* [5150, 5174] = 28.73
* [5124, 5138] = 24.67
